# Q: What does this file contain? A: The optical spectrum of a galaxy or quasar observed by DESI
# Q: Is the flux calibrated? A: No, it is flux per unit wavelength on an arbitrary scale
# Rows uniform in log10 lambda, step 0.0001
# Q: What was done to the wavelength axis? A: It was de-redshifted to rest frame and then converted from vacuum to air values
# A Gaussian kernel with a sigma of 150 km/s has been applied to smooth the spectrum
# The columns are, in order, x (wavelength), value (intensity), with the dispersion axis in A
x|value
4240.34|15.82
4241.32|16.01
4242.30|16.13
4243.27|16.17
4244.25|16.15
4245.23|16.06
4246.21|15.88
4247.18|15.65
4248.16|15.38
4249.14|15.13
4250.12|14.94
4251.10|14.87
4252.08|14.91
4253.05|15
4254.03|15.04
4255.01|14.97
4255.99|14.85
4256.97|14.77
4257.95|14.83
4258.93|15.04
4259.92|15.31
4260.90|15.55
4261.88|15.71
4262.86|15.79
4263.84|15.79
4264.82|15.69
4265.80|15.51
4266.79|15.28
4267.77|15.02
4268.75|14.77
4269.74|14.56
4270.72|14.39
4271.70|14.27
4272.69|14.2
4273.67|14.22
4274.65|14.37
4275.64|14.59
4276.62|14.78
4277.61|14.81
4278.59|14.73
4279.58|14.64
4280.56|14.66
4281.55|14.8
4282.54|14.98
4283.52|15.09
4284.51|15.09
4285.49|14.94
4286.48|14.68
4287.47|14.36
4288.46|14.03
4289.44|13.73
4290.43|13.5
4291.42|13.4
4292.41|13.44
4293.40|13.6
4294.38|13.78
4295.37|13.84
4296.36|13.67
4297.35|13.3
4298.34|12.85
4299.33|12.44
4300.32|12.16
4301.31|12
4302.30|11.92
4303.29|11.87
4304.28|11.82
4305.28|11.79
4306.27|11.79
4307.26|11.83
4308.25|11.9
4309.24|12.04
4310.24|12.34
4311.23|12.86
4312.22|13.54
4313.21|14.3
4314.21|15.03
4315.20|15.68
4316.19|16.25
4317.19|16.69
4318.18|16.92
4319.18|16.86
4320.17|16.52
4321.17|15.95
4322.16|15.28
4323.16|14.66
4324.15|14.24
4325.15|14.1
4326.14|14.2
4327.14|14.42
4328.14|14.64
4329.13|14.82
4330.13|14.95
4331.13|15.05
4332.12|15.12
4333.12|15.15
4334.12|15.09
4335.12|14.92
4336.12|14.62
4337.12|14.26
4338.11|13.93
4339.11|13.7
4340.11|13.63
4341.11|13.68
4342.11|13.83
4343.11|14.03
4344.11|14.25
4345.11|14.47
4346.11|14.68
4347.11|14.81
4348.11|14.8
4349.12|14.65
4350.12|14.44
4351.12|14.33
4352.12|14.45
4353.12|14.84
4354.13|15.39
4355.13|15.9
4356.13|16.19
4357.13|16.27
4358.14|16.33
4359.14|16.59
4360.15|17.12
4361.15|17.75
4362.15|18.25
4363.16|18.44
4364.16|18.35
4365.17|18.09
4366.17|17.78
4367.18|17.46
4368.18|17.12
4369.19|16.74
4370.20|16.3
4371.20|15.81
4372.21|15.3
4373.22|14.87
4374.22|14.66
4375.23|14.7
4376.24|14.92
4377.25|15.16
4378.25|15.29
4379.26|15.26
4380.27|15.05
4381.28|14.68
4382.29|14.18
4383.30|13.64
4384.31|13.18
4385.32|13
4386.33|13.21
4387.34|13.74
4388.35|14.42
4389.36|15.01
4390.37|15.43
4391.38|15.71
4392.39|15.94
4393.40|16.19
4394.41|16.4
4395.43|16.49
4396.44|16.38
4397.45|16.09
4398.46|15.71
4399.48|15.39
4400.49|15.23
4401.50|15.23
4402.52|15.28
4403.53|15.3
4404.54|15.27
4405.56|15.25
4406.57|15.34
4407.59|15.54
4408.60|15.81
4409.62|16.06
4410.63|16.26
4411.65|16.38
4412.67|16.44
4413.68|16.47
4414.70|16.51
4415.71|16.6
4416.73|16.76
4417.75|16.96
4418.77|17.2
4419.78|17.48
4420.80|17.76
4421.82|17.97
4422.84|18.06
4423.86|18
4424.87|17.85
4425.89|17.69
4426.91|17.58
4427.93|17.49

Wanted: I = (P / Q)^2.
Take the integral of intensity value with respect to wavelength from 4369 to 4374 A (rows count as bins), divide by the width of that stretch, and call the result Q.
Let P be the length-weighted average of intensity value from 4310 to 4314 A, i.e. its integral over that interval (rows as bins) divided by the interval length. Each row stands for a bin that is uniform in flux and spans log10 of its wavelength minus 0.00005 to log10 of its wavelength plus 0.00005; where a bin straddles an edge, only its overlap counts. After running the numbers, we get 0.7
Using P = 13.5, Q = 15.7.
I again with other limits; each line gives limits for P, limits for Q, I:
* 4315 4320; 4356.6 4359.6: 1.0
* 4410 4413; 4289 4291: 1.4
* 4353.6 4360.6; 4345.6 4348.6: 1.2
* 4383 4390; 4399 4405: 0.8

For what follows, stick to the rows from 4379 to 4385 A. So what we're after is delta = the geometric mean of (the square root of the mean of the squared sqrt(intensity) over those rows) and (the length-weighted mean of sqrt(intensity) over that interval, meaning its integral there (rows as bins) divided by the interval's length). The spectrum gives 3.78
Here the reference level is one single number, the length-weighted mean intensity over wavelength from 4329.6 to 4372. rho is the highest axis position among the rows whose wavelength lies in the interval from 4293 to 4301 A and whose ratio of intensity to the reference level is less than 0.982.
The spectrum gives 4300.32 A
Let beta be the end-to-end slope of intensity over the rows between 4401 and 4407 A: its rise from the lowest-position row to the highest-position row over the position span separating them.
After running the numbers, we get 0.02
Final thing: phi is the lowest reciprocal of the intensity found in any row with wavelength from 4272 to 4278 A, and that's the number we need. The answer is 0.068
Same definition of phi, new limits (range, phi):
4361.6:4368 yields 0.054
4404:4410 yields 0.062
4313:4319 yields 0.059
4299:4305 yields 0.080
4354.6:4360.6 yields 0.058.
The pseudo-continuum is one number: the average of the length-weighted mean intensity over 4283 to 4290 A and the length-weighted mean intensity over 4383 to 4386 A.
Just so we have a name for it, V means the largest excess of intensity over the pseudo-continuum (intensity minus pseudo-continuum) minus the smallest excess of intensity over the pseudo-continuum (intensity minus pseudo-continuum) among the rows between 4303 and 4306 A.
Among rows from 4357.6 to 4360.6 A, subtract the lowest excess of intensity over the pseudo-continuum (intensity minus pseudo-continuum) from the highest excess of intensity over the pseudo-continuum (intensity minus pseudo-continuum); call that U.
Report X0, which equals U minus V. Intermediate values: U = 0.79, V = 0.08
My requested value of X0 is 0.71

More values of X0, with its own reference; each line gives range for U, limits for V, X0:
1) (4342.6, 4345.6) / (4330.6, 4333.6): 0.34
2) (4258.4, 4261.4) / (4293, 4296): 0.27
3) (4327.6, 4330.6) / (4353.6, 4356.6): -0.49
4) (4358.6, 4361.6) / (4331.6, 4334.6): 1.10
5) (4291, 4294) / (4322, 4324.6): -0.84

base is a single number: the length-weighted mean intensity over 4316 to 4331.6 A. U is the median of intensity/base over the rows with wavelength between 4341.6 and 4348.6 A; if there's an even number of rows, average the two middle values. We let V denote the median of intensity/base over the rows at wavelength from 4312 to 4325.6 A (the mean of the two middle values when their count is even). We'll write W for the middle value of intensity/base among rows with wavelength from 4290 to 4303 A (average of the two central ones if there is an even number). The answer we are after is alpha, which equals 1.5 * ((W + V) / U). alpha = 2.99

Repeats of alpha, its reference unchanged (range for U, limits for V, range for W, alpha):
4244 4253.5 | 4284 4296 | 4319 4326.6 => 2.83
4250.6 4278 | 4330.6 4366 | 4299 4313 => 2.70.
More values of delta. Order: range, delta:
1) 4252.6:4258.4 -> 3.86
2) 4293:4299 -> 3.67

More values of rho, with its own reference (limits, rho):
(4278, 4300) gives 4299.33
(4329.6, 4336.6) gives 4336.12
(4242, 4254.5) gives 4254.03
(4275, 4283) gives 4282.54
